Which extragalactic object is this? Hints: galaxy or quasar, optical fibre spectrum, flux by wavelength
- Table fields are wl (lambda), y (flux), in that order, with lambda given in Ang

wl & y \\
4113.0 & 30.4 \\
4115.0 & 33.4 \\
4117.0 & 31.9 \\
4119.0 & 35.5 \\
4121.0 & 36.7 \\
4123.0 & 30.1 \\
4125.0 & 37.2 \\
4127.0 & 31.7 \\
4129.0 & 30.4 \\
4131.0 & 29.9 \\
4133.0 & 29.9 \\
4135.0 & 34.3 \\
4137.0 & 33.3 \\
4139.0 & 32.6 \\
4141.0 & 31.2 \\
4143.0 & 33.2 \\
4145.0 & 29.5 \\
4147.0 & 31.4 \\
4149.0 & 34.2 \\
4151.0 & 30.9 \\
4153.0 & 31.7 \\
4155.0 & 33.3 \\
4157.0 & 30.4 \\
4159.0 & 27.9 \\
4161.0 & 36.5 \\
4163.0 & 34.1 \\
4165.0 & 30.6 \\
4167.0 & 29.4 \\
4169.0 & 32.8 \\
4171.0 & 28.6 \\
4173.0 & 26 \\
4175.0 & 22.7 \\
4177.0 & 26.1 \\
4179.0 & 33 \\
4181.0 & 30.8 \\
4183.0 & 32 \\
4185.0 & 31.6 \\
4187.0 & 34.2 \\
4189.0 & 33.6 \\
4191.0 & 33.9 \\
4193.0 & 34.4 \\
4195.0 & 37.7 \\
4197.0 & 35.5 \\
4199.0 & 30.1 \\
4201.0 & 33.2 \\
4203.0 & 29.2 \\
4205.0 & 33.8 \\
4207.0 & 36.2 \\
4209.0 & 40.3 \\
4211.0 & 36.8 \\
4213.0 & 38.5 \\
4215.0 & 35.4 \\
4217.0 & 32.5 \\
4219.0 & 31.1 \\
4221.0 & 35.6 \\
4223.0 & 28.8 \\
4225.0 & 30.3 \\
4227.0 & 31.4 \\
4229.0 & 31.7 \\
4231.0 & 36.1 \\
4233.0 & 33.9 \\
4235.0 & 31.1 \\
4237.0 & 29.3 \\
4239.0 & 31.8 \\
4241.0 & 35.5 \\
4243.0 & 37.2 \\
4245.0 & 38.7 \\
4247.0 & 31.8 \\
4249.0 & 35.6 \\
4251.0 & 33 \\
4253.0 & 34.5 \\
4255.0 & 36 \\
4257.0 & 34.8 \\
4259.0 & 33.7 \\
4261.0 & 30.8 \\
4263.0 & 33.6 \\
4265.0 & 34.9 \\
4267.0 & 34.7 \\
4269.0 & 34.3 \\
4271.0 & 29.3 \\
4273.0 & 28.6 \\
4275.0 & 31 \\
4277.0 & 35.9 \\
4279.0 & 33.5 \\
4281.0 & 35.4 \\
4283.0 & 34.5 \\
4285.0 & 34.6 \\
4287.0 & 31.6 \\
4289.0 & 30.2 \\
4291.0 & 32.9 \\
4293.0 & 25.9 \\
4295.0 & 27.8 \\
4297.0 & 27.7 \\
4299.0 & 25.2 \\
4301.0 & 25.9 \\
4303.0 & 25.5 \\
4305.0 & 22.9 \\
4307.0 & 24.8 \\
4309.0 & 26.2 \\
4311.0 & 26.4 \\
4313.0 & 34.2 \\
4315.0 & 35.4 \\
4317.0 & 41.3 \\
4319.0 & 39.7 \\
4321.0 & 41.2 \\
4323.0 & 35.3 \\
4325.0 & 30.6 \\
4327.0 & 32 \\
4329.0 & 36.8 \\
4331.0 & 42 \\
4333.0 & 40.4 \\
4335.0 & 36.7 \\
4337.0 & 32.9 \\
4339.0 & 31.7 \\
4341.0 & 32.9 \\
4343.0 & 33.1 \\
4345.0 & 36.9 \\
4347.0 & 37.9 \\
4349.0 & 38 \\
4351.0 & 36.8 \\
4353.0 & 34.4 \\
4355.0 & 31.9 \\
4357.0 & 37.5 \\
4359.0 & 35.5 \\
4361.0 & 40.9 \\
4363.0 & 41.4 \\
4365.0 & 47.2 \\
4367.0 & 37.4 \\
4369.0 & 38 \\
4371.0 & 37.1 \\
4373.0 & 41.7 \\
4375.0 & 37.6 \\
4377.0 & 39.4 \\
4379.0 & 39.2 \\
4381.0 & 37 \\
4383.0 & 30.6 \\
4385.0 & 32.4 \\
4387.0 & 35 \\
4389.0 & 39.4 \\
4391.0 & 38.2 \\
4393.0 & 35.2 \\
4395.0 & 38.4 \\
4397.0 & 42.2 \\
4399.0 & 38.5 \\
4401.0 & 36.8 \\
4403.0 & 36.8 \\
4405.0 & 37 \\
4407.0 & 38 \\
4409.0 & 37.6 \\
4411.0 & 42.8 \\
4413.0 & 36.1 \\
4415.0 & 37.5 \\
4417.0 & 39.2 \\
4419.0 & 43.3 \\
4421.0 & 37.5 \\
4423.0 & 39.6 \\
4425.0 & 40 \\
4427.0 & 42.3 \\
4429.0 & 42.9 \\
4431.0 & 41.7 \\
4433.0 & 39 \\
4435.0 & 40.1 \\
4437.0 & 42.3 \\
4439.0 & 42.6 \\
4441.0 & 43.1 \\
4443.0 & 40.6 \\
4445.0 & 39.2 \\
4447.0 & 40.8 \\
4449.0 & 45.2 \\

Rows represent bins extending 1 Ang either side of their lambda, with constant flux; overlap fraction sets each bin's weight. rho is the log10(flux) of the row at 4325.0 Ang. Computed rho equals 1.49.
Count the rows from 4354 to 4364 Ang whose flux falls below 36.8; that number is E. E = 2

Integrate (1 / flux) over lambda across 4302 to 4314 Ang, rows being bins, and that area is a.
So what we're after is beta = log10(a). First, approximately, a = 0.46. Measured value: -0.34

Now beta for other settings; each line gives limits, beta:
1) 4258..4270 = -0.45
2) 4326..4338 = -0.48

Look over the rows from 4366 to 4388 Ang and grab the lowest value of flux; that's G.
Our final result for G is 30.6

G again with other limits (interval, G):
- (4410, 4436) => 36.1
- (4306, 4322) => 24.8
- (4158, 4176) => 22.7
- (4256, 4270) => 30.8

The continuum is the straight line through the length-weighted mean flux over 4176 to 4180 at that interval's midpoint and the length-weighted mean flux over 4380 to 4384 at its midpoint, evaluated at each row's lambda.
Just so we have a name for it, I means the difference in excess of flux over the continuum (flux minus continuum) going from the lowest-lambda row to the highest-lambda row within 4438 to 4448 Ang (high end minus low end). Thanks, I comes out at -2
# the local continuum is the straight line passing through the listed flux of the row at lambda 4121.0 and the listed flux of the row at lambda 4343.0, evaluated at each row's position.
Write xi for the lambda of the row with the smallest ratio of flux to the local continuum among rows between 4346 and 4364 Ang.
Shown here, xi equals 4355.0 Ang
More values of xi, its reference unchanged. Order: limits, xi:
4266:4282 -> 4273.0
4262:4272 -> 4271.0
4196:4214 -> 4203.0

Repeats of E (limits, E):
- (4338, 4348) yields 3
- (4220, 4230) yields 5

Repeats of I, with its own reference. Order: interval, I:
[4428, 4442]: 0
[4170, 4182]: 2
